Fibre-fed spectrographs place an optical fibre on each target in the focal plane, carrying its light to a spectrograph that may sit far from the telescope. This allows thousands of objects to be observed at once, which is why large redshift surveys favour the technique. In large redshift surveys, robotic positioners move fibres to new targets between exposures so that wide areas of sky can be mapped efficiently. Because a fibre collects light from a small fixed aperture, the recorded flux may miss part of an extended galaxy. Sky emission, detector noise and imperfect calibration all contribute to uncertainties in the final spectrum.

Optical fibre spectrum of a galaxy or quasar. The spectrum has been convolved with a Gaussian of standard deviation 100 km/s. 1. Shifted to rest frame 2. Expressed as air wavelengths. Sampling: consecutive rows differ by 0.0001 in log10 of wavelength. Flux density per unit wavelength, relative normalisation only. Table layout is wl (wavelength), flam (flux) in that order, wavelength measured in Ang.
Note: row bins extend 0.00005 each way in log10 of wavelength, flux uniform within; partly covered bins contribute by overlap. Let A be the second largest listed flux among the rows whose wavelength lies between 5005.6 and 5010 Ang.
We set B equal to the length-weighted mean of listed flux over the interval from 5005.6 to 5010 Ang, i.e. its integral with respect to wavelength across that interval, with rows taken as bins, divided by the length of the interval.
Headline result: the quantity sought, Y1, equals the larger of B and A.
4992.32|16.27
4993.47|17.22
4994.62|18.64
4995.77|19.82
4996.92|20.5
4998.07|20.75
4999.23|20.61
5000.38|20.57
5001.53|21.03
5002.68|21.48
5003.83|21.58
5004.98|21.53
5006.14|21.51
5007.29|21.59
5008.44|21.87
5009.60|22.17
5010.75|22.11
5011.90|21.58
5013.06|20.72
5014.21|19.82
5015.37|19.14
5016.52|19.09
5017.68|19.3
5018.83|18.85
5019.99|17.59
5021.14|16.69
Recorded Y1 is 21.9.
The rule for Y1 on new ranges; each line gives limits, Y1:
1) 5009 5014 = 22.1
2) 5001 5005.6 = 21.5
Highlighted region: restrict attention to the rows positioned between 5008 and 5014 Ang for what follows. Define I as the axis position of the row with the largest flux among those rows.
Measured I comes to 5009.60 Ang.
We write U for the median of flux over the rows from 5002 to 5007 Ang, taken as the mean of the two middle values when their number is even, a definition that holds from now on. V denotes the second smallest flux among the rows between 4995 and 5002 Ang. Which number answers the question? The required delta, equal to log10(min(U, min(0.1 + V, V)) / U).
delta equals -0.02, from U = 21.5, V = 20.5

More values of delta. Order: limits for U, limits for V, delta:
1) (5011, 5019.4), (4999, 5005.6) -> 0.00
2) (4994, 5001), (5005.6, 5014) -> 0.00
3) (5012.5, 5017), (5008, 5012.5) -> 0.00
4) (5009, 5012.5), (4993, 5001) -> -0.07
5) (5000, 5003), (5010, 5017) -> -0.04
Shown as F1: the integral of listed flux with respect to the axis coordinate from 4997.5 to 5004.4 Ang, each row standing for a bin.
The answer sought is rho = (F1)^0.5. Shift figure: 12.0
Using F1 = 145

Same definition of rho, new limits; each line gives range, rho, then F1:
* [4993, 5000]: 11.7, 137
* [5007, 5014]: 12.3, 151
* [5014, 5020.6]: 11.2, 125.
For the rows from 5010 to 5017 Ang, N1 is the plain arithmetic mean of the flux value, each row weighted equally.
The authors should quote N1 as 20.4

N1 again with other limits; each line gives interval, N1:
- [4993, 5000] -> 19.6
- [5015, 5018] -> 19.2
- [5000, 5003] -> 21.0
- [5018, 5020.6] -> 18.2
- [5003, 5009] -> 21.6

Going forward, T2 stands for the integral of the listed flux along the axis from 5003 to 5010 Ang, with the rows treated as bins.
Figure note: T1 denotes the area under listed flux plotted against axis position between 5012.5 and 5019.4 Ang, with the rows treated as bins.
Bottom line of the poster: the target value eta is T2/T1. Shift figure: 1.13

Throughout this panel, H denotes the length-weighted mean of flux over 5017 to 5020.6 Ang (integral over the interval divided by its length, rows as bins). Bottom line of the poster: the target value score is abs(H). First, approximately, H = 18.6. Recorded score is 18.6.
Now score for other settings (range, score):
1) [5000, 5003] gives 21.0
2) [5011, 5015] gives 20.7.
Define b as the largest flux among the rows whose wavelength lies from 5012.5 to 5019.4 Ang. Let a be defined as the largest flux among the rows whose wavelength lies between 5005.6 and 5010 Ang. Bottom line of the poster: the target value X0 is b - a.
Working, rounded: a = 22.17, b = 20.72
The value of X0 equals -1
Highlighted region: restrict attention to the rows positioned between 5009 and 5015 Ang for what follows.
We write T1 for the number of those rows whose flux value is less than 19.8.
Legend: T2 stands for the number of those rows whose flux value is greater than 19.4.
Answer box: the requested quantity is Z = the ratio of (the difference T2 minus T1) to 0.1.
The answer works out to 50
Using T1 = 0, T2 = 5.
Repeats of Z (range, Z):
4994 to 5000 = 30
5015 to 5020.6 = -50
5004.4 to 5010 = 50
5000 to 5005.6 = 50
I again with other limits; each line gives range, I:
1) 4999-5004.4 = 5003.83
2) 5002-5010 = 5009.60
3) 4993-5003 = 5002.68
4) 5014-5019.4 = 5014.21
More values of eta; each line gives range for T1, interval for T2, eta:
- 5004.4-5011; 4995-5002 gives 1.00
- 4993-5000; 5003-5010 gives 1.10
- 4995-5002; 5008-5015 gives 1.04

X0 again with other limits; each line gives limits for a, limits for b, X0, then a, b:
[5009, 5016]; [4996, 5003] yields -1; 22.17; 21.48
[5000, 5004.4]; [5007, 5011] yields 1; 21.58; 22.17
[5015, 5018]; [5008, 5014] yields 3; 19.3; 22.17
